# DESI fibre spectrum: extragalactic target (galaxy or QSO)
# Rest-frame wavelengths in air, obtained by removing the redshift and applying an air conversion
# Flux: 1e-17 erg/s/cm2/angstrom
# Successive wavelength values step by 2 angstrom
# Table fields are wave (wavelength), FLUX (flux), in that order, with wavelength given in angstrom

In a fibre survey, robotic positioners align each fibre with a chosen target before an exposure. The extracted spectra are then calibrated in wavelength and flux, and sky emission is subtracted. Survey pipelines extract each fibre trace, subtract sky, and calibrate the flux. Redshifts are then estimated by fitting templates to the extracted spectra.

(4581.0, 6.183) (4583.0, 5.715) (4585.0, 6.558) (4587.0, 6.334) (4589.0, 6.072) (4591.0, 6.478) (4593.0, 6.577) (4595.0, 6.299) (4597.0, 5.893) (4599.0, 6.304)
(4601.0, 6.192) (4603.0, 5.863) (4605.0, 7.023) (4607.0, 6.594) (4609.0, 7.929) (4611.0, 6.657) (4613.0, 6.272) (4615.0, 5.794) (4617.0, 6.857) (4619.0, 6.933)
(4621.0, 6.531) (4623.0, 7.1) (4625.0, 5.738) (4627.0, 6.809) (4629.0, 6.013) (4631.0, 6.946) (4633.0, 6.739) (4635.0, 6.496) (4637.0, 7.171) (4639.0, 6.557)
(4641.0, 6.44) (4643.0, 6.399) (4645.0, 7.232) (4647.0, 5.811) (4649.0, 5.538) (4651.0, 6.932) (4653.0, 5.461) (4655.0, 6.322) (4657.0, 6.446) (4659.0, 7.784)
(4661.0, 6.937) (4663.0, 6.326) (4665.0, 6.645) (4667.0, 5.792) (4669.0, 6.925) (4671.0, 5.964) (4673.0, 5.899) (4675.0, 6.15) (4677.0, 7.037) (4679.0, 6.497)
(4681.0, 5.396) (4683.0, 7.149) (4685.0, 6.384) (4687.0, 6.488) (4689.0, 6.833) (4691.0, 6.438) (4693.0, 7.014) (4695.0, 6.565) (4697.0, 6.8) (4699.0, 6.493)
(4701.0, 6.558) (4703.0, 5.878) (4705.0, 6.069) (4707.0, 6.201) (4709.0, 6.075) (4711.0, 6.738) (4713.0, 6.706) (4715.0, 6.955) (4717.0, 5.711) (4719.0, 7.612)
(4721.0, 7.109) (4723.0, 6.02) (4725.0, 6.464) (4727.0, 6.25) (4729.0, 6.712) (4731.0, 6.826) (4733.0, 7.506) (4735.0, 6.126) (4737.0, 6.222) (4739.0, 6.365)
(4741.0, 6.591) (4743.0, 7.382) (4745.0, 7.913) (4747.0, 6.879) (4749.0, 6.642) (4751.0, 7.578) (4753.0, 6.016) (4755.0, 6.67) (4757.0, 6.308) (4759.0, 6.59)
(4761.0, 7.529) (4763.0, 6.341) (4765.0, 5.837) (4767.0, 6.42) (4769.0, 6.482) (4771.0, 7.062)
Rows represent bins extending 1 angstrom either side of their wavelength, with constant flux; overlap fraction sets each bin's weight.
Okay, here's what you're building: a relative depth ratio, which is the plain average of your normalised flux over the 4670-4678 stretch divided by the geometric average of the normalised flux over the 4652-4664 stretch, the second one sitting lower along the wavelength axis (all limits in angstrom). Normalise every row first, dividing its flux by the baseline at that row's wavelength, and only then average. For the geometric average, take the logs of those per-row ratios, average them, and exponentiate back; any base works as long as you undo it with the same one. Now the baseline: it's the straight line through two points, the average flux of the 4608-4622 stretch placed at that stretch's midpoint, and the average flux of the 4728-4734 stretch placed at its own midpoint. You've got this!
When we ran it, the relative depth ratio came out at 0.96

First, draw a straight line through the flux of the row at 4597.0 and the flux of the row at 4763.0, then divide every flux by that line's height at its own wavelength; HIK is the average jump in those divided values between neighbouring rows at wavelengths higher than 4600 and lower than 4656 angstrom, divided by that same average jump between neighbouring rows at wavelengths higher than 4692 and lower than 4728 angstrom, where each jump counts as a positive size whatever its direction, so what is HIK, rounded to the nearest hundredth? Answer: 1.52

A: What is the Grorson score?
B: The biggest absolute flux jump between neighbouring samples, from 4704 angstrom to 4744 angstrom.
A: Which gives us 1.90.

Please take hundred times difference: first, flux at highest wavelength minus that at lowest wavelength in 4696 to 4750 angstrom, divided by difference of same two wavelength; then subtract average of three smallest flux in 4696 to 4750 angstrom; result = -587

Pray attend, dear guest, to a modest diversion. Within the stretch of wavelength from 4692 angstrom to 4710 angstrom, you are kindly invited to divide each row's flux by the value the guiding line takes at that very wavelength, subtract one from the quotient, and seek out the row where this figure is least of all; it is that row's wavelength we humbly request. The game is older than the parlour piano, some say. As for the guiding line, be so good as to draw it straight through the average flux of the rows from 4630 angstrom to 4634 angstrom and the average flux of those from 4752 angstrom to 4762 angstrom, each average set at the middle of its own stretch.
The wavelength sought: 4703.0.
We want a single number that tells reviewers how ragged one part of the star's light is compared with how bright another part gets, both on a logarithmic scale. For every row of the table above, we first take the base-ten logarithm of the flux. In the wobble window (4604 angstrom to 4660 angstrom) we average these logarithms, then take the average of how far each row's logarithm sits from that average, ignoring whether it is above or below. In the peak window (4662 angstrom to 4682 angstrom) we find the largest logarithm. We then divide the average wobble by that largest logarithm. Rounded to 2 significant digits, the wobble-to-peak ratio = 0.036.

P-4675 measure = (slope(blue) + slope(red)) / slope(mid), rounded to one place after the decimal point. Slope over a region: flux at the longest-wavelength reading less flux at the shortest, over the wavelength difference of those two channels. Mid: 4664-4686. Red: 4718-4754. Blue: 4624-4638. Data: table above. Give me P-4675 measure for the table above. -5.6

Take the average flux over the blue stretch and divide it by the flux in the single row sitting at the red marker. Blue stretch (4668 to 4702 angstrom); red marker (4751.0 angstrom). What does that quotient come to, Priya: 0.86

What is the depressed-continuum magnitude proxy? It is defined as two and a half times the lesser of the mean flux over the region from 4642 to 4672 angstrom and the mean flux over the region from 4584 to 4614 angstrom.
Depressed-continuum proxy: 16.1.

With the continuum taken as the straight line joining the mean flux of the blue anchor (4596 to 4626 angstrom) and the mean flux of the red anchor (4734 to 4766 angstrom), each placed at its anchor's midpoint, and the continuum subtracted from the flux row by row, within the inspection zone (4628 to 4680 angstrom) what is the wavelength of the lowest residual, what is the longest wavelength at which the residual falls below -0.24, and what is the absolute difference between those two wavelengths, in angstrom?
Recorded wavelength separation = 22 angstrom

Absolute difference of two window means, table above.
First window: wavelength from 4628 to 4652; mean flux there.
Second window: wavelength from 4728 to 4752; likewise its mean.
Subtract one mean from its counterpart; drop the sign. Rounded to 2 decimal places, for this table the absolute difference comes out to 0.37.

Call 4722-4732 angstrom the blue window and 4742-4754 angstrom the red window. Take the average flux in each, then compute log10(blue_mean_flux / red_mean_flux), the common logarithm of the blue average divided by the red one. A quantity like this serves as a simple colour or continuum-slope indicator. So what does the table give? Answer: -0.039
